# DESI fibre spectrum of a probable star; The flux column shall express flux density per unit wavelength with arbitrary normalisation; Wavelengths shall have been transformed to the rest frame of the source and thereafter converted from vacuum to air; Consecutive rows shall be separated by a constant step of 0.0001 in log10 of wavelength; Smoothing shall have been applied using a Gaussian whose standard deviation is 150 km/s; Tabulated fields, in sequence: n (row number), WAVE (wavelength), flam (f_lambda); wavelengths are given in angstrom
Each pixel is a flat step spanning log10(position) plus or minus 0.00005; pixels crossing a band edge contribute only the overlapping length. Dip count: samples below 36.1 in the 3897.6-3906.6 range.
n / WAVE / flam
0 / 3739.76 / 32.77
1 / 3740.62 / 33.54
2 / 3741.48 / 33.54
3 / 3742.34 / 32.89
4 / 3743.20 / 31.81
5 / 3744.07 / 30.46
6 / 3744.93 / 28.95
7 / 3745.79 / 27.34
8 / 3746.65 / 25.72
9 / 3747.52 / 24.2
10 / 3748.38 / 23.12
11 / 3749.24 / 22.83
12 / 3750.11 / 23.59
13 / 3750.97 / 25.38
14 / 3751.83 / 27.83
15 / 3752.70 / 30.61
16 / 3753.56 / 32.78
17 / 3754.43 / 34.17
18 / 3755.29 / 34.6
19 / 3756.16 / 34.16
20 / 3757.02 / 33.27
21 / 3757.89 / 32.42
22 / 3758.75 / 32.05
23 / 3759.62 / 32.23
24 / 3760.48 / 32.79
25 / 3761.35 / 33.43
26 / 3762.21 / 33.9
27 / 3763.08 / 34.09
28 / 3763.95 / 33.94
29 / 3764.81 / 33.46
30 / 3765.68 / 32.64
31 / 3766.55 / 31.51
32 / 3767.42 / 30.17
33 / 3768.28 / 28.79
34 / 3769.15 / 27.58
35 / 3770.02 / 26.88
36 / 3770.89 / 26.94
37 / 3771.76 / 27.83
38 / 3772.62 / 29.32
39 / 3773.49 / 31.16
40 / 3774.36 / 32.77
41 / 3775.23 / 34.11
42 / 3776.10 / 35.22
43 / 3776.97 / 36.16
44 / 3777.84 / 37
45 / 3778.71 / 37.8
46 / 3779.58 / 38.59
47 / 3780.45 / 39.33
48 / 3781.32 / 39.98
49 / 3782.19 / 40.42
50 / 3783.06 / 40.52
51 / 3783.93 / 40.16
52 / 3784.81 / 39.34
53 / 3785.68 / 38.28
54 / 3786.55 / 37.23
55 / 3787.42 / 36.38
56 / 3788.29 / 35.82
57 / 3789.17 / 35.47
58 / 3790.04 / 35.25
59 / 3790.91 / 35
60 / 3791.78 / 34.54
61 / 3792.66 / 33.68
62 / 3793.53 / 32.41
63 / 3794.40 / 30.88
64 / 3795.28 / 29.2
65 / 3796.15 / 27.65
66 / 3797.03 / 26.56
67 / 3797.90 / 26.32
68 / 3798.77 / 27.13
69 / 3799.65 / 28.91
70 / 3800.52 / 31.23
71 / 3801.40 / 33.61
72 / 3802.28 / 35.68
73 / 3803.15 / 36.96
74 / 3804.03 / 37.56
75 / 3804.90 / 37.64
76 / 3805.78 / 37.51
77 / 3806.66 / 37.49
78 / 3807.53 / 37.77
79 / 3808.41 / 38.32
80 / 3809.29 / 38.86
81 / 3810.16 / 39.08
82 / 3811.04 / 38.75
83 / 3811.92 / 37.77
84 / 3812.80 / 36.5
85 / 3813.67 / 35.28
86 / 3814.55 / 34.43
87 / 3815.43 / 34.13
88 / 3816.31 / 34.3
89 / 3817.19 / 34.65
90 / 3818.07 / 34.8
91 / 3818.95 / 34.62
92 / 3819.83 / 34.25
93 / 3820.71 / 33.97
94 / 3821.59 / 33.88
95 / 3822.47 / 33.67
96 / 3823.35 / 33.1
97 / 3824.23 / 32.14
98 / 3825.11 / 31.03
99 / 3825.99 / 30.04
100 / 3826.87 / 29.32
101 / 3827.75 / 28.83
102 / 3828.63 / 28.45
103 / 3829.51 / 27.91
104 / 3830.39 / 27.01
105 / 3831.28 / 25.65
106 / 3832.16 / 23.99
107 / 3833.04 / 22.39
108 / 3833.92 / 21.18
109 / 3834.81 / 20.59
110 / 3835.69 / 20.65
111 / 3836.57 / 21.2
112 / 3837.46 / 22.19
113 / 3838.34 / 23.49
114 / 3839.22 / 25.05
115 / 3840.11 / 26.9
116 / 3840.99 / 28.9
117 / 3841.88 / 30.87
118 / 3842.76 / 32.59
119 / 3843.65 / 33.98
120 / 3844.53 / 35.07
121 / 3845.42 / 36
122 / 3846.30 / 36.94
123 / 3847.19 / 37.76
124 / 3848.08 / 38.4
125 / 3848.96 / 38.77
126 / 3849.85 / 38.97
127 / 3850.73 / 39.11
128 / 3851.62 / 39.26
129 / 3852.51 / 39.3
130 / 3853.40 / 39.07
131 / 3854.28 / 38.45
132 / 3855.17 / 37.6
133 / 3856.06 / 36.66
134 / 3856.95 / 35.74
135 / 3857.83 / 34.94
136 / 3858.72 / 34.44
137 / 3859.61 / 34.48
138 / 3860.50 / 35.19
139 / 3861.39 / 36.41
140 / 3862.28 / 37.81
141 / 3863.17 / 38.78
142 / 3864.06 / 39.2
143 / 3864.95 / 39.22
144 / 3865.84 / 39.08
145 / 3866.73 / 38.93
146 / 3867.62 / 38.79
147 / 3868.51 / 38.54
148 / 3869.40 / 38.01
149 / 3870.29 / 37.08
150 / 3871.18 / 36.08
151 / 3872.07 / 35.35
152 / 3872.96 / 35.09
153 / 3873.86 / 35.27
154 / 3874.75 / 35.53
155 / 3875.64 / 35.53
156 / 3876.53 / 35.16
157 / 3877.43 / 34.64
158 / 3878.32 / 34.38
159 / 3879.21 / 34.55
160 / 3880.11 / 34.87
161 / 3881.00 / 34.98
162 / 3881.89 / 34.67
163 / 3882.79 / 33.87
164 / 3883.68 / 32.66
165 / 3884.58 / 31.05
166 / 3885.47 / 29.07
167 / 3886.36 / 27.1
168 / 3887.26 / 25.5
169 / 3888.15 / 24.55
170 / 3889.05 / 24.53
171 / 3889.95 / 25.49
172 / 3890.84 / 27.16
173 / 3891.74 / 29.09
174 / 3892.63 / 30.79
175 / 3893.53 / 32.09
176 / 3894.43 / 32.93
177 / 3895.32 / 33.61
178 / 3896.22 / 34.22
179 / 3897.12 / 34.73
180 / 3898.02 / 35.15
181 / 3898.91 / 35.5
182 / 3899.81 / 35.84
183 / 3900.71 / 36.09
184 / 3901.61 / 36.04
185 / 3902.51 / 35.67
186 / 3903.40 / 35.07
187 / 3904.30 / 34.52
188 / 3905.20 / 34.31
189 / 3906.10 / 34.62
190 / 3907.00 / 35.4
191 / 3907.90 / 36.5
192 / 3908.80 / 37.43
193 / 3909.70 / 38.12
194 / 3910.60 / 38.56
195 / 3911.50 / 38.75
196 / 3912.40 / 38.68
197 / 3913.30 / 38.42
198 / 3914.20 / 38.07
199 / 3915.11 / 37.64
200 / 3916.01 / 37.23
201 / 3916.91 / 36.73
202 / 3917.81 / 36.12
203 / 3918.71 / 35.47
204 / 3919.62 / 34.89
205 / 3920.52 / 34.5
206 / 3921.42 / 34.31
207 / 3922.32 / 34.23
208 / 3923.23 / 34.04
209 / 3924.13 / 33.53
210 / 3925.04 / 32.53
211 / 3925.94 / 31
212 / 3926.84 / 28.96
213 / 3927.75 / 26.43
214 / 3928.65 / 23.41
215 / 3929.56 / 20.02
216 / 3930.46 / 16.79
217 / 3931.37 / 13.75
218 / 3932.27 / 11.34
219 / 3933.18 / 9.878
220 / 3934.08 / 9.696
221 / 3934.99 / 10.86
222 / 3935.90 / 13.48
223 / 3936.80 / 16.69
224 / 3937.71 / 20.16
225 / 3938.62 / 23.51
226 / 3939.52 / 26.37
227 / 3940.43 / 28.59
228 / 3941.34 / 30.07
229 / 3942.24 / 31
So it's 10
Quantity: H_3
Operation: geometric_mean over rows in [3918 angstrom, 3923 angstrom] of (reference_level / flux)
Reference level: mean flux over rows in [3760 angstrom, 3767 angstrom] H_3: 0.96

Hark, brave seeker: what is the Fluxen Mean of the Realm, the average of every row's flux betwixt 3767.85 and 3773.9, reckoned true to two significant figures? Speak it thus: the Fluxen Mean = 28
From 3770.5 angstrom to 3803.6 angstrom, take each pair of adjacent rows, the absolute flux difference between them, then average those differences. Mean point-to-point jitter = 1.04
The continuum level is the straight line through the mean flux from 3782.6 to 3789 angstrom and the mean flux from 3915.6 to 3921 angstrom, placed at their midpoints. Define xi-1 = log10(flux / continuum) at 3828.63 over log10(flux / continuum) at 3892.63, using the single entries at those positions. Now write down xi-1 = 1.7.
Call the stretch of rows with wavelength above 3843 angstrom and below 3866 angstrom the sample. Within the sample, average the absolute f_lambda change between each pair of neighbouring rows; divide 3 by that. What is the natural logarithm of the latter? 1.6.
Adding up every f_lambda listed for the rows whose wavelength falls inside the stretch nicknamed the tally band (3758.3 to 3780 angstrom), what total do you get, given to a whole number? 810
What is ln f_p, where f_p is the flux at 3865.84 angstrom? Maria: 3.67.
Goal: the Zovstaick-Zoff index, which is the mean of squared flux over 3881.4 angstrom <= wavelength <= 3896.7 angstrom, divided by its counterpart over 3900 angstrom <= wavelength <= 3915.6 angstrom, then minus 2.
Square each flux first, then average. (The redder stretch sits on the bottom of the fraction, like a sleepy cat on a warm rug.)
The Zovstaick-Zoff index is -1.3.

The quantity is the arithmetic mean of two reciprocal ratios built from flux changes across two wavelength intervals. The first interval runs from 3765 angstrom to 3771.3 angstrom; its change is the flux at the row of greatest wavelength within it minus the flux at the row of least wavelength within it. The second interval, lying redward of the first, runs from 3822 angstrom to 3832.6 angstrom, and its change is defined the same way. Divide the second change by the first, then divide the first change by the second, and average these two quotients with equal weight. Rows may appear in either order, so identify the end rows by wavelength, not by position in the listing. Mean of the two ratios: 1.1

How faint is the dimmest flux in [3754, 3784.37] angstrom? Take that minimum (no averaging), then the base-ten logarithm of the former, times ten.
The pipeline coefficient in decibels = 14.3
